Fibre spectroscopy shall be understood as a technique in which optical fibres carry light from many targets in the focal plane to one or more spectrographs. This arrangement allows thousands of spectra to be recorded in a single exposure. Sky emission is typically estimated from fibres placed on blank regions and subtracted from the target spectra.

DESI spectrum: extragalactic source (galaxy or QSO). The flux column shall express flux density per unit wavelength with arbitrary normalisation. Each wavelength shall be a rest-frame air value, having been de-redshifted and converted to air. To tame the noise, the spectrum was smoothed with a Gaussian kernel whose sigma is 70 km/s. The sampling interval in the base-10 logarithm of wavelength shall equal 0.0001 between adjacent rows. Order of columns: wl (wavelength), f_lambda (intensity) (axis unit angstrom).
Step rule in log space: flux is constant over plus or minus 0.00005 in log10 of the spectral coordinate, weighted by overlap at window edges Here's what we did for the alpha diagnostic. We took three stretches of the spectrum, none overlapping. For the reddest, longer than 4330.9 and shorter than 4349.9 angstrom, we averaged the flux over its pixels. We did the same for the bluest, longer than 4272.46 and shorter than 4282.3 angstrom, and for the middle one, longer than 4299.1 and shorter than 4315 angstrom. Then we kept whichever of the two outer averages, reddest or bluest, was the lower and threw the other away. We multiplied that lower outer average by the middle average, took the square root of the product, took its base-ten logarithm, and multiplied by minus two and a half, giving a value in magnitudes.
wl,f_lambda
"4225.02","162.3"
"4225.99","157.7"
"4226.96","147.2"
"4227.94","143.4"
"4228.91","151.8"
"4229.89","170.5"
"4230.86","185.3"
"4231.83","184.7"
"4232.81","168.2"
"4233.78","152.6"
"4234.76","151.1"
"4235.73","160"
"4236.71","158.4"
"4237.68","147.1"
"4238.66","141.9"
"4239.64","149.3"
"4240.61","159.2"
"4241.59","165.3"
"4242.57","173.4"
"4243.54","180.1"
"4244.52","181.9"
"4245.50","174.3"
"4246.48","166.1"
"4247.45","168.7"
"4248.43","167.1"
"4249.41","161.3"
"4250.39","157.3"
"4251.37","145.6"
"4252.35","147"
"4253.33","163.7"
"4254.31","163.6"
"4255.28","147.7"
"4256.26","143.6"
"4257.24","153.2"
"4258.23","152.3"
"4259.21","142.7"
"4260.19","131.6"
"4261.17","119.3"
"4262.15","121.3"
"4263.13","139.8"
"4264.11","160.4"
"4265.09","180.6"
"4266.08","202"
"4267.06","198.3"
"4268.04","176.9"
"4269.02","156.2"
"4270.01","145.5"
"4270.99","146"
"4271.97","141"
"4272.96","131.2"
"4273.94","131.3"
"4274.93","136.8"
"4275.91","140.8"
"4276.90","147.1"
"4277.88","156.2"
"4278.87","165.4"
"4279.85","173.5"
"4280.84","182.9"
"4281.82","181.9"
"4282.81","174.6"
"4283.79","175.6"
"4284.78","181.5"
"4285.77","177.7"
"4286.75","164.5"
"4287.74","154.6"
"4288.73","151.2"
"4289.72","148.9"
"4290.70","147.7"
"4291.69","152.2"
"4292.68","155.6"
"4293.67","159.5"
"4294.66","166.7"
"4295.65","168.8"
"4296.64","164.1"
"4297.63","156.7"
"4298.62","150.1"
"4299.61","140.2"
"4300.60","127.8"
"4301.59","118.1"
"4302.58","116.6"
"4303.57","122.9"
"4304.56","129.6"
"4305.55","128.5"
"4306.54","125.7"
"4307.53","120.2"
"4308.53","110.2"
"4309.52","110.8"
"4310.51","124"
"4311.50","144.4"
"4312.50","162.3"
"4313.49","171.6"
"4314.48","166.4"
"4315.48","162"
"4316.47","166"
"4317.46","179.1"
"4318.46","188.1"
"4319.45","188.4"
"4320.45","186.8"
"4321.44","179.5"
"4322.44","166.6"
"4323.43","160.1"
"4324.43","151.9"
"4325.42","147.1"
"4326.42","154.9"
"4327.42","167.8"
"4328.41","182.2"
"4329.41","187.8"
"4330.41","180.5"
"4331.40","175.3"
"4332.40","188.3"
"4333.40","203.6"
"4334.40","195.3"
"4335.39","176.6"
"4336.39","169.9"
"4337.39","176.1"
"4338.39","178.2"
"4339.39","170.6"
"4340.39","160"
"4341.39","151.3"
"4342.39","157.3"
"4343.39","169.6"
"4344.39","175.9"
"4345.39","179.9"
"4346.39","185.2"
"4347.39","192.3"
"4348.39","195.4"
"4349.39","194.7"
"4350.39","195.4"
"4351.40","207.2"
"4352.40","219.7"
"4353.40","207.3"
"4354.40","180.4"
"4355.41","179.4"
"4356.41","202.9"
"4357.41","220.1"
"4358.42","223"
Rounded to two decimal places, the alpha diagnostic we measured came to -5.39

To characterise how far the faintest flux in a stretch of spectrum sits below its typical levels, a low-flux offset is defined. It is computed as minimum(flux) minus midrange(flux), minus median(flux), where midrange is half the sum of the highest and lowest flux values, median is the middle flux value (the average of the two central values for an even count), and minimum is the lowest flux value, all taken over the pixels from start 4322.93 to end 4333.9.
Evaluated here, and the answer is -204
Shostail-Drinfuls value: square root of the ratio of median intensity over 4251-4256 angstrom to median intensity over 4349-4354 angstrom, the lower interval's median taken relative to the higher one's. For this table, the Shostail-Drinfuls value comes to 0.84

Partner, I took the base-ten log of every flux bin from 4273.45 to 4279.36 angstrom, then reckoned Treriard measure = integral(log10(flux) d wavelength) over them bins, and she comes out 12.78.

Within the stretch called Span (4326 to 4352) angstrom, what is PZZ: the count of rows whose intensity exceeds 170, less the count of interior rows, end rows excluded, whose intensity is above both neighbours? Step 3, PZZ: 15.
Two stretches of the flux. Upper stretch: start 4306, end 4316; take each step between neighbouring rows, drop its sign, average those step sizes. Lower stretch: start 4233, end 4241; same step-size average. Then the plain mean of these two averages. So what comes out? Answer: 8.08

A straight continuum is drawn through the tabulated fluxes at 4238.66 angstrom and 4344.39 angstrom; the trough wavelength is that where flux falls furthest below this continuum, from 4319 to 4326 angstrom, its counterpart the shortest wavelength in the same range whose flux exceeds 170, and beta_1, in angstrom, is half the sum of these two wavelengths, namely 4322.4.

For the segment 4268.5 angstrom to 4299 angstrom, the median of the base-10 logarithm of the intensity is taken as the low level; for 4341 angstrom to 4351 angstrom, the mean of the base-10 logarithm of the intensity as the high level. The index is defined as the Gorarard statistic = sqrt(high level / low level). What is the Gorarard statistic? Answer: 1.01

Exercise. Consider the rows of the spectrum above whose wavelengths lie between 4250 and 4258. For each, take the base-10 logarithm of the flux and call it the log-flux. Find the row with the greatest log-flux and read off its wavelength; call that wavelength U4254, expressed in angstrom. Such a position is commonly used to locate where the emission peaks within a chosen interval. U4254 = 4253.33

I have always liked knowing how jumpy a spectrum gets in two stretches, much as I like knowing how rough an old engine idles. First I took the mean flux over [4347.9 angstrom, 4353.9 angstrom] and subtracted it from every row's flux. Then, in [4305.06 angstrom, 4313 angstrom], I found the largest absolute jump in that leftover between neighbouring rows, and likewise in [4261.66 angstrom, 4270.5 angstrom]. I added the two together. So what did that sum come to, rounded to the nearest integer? 42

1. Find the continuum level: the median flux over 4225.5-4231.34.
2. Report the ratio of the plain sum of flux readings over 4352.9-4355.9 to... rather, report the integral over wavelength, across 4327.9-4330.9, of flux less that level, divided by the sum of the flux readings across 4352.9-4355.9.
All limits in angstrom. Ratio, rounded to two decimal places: 0.15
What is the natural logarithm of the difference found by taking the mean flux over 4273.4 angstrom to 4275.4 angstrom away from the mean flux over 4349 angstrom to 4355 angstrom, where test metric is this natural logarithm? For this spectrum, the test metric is 4.20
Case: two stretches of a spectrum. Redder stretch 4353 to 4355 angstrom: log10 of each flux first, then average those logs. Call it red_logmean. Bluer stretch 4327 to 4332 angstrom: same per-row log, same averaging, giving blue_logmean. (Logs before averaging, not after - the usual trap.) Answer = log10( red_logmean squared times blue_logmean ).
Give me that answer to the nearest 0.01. 1.07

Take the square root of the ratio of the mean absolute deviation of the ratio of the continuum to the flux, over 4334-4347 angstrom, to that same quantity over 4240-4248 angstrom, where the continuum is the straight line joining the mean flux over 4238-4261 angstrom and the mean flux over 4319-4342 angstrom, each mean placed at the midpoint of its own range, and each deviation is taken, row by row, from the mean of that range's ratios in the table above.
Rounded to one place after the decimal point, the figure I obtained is 1.3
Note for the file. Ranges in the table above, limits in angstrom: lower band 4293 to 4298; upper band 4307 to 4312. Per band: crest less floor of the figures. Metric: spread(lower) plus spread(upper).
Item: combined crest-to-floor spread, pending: 46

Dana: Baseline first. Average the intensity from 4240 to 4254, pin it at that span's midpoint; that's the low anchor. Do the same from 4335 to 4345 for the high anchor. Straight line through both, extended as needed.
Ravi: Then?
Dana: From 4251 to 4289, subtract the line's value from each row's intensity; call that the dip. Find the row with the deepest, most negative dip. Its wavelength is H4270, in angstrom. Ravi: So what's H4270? 4261.17 angstrom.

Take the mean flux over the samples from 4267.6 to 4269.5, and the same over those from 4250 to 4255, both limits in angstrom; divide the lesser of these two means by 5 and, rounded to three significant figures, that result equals 31.1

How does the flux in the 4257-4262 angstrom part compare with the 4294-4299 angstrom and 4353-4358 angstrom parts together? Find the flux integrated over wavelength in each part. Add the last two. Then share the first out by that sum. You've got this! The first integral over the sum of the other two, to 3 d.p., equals 0.383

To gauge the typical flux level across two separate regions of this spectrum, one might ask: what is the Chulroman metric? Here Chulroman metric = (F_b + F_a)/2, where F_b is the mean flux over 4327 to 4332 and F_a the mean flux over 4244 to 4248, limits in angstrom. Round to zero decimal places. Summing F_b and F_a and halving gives 176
